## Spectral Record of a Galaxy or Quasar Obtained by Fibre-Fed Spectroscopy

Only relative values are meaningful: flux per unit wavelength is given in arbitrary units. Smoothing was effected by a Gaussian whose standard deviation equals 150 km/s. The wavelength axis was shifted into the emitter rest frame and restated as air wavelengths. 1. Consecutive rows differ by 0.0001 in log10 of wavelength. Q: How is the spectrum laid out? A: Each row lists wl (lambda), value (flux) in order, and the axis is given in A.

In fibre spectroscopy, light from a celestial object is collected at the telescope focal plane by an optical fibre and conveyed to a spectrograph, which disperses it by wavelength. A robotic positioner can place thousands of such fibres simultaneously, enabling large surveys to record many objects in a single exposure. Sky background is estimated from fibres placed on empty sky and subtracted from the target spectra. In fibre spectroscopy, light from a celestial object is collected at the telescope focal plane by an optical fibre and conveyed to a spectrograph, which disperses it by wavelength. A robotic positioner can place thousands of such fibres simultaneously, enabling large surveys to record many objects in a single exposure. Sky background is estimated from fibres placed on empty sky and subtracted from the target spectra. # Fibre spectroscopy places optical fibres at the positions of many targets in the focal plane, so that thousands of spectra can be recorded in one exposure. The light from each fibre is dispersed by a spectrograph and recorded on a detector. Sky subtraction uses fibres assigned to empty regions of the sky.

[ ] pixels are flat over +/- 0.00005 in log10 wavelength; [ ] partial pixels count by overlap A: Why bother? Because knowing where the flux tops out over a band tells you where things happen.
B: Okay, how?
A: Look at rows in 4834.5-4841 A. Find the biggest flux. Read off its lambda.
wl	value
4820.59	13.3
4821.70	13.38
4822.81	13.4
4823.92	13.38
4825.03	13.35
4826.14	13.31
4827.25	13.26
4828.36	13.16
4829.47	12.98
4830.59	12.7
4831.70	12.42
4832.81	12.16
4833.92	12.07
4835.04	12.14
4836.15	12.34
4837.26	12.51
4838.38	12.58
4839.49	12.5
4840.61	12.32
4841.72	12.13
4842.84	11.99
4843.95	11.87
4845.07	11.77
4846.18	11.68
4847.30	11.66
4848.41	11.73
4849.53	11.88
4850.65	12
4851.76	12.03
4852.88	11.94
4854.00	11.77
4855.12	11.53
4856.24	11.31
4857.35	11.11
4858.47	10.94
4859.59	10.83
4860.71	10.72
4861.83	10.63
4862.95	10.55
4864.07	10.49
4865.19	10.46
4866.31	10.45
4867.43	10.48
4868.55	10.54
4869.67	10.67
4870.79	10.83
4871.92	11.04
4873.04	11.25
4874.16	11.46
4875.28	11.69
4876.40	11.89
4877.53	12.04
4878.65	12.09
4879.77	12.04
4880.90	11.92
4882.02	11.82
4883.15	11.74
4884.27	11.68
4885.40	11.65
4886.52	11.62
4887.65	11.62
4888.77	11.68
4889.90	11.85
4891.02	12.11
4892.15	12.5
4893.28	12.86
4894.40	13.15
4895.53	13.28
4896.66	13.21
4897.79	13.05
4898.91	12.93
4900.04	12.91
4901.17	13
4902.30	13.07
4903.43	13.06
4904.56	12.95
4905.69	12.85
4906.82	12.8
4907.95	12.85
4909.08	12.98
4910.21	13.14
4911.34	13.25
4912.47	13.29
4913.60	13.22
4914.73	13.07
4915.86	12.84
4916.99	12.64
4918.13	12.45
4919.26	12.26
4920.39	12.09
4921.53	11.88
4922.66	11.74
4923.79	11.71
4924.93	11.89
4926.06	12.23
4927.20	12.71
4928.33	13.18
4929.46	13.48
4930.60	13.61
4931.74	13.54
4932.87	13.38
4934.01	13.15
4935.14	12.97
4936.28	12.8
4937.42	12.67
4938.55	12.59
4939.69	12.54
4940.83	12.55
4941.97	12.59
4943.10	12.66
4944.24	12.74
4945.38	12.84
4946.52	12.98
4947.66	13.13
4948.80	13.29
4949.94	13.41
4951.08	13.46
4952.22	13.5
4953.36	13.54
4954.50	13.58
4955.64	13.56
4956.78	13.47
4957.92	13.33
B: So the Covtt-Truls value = 4838.38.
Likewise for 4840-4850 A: 4840.61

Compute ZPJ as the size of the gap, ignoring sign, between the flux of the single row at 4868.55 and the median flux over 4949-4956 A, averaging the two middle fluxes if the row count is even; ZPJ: 3.0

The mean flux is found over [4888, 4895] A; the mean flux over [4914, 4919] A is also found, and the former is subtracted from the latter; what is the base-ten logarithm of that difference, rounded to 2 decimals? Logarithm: -0.41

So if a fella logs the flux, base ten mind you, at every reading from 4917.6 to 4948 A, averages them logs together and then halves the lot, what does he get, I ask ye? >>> 0.551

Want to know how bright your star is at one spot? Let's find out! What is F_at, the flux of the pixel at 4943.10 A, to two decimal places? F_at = 12.66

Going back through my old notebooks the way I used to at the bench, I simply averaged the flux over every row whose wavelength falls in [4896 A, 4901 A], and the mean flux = 13.0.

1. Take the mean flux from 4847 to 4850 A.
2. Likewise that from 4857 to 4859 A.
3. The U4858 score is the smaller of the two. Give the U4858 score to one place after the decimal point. 11.0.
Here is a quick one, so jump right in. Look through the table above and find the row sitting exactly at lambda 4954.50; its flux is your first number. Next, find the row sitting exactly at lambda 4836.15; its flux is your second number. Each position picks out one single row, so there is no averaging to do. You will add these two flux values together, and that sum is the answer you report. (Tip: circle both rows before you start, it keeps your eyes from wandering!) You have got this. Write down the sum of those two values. 25.9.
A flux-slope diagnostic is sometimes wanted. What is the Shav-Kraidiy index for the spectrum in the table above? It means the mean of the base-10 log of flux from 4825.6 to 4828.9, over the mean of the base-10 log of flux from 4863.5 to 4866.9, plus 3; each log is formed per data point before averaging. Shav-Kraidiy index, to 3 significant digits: 4.10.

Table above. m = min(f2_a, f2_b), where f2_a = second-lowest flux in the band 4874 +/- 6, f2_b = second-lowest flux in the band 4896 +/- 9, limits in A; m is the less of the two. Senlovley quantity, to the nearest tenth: 10.7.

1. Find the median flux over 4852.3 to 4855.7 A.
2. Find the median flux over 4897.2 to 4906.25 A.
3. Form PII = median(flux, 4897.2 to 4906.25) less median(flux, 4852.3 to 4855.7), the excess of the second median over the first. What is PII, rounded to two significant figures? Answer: 1.2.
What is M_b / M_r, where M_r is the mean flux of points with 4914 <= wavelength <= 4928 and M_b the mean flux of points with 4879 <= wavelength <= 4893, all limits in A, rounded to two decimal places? 0.96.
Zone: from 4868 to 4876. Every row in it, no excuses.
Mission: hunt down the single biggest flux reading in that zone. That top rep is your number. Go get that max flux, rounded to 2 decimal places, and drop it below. 11.69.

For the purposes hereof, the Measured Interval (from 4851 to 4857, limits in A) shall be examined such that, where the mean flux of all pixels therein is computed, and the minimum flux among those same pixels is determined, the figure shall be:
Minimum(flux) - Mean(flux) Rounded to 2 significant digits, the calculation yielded -0.41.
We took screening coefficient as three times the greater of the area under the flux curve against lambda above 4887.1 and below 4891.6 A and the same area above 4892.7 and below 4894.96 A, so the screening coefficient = 160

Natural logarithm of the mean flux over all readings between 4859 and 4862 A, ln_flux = 2.373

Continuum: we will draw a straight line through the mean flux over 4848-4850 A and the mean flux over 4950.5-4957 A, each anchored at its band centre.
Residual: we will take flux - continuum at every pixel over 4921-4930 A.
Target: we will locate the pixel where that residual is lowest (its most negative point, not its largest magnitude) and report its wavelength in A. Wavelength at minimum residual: 4923.79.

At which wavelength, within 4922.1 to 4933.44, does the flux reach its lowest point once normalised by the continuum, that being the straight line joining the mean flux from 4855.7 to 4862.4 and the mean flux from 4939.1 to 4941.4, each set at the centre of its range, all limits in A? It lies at 4923.79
